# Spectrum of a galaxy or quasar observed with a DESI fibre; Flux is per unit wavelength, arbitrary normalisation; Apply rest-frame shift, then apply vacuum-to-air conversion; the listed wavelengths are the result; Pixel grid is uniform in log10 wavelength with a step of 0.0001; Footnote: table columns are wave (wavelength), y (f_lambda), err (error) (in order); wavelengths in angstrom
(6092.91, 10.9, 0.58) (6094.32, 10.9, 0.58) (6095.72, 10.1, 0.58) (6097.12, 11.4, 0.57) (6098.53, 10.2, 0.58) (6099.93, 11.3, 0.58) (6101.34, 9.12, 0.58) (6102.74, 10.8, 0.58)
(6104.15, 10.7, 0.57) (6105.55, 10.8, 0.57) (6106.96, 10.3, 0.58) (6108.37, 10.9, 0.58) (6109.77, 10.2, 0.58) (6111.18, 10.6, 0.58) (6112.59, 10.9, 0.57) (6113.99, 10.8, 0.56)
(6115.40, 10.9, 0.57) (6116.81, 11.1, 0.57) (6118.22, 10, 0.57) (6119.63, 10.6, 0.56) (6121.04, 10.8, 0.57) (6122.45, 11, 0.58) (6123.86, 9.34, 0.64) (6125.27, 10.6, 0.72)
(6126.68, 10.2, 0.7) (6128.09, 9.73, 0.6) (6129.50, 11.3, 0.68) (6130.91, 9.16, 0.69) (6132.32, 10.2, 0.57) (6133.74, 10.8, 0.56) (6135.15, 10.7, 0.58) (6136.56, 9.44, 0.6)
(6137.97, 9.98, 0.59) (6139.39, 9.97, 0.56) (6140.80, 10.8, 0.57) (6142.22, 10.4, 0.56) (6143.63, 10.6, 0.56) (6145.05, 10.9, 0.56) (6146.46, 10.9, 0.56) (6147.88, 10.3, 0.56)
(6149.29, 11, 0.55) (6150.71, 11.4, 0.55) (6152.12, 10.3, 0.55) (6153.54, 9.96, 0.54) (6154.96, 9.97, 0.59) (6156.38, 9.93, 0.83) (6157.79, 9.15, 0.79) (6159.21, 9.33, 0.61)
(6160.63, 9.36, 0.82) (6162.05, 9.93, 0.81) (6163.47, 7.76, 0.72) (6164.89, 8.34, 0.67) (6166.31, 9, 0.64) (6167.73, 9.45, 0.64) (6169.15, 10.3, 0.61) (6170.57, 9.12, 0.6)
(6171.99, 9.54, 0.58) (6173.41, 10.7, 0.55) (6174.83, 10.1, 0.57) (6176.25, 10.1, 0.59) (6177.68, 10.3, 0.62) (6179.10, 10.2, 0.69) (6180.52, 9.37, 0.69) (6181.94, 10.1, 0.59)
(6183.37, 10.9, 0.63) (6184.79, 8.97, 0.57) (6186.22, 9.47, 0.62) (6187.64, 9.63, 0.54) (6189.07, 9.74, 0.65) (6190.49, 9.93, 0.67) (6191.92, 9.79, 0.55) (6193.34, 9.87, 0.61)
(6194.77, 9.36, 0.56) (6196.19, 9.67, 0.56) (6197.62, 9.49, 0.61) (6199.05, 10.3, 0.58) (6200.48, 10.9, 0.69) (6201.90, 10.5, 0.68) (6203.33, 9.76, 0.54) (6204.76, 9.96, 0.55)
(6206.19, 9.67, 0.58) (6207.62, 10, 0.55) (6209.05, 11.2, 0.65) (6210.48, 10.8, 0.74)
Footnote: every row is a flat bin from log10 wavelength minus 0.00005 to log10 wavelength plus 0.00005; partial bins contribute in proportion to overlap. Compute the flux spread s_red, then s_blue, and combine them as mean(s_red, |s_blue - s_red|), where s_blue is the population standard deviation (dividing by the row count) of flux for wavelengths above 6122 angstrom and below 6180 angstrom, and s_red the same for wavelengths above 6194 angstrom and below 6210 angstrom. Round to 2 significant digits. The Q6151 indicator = 0.38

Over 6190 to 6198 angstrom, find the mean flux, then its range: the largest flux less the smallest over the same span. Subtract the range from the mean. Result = 9.1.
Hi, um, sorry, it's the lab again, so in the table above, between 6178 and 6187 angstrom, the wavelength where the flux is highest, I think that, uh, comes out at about 6183.37 angstrom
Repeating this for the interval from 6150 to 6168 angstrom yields 6150.71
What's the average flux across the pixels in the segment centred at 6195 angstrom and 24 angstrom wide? 9.9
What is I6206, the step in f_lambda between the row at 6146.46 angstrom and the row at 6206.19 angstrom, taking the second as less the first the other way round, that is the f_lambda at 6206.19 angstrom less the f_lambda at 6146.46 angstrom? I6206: -1.2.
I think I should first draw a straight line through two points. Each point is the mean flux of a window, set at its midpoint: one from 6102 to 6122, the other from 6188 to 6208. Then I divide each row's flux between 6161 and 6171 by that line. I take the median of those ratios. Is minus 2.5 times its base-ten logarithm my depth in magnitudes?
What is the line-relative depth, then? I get 0.12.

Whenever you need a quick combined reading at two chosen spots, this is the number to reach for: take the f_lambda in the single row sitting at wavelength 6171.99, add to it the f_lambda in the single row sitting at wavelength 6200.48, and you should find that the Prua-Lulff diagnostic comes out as 20.4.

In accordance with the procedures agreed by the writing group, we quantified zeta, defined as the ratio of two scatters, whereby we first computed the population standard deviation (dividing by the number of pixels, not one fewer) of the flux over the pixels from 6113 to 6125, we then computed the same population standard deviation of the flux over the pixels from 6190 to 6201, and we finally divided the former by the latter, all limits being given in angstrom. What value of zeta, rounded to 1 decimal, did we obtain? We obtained 1.2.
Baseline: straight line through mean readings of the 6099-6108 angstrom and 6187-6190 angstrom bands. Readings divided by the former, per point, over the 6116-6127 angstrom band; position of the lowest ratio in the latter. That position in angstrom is 6123.86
